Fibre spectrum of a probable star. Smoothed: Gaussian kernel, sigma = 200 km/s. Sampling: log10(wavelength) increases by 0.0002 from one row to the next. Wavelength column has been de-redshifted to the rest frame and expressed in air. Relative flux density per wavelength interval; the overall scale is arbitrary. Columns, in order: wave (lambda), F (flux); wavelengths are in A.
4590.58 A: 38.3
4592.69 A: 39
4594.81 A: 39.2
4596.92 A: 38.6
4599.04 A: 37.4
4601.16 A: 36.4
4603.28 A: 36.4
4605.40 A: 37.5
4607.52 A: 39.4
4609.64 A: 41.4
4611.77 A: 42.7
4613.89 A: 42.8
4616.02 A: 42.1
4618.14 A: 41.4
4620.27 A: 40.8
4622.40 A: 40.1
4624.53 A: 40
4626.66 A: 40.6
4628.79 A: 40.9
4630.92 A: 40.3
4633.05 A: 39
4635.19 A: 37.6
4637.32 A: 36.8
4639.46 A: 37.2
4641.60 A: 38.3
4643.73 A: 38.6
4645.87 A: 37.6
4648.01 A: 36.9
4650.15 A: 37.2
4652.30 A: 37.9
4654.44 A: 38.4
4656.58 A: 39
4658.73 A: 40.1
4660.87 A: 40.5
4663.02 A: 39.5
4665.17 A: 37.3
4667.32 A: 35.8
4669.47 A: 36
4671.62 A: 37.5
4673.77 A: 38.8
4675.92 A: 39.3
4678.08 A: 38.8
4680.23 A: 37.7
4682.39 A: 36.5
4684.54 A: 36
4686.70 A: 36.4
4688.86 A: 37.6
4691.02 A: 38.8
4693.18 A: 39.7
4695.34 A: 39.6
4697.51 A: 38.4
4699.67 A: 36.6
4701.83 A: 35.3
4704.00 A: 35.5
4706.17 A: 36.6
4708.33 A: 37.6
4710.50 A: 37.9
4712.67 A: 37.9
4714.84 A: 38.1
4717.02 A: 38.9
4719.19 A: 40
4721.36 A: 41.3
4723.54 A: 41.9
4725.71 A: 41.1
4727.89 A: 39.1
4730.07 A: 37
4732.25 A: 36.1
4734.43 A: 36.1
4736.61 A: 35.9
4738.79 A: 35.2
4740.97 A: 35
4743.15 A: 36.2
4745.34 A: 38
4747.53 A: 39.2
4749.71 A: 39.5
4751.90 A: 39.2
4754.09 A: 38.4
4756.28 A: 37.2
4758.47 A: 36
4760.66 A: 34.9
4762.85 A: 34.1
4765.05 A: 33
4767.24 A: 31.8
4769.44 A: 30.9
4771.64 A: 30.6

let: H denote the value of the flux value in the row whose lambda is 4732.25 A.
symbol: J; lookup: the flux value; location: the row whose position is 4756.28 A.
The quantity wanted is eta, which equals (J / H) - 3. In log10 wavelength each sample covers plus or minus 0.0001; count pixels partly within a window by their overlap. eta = -1.97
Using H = 36.1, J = 37.2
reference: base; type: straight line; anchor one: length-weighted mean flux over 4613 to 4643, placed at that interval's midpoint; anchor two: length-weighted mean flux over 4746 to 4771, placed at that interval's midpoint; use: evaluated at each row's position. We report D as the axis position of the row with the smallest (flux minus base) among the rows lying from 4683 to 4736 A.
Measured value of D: 4701.83 A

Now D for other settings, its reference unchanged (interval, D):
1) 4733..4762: 4740.97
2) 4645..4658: 4648.01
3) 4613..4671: 4667.32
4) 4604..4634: 4605.40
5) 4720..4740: 4738.79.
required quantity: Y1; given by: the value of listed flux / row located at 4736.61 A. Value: 35.9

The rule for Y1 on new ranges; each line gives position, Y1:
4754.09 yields 38.4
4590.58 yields 38.3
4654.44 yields 38.4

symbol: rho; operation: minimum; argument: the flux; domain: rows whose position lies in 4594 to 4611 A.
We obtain 36.4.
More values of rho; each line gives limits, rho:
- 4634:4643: 36.8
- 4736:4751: 35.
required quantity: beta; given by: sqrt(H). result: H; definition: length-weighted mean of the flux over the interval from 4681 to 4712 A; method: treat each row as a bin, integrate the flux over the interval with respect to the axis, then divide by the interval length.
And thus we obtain 6.110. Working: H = 37.3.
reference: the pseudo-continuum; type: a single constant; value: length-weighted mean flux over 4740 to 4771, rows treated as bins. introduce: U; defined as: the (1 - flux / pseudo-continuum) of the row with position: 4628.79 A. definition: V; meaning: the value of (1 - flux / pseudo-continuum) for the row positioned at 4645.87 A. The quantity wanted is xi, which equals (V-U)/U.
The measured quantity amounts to -1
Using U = -0.140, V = -0.05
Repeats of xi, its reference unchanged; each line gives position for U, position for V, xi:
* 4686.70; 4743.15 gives 0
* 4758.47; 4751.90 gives 25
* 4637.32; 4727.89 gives 2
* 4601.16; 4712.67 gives 3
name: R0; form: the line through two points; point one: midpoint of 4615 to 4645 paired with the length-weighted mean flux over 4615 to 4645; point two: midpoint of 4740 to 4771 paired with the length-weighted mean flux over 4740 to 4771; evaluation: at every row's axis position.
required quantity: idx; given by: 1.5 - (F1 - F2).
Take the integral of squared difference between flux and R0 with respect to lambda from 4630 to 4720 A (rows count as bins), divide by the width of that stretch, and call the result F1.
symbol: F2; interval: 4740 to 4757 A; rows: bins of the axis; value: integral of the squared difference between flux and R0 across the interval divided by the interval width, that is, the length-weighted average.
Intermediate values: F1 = 2.2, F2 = 5.7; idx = 5.0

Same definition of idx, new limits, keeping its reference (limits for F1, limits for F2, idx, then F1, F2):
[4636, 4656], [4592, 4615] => 5.8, 2.5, 6.7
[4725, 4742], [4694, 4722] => 1.8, 3.2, 3.5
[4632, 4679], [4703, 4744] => 4.2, 2.2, 5.0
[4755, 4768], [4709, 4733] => 5.2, 4.0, 7.8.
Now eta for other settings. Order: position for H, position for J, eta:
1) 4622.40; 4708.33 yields -2.06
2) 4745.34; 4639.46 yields -2.02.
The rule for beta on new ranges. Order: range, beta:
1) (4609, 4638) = 6.364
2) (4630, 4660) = 6.182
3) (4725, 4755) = 6.125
